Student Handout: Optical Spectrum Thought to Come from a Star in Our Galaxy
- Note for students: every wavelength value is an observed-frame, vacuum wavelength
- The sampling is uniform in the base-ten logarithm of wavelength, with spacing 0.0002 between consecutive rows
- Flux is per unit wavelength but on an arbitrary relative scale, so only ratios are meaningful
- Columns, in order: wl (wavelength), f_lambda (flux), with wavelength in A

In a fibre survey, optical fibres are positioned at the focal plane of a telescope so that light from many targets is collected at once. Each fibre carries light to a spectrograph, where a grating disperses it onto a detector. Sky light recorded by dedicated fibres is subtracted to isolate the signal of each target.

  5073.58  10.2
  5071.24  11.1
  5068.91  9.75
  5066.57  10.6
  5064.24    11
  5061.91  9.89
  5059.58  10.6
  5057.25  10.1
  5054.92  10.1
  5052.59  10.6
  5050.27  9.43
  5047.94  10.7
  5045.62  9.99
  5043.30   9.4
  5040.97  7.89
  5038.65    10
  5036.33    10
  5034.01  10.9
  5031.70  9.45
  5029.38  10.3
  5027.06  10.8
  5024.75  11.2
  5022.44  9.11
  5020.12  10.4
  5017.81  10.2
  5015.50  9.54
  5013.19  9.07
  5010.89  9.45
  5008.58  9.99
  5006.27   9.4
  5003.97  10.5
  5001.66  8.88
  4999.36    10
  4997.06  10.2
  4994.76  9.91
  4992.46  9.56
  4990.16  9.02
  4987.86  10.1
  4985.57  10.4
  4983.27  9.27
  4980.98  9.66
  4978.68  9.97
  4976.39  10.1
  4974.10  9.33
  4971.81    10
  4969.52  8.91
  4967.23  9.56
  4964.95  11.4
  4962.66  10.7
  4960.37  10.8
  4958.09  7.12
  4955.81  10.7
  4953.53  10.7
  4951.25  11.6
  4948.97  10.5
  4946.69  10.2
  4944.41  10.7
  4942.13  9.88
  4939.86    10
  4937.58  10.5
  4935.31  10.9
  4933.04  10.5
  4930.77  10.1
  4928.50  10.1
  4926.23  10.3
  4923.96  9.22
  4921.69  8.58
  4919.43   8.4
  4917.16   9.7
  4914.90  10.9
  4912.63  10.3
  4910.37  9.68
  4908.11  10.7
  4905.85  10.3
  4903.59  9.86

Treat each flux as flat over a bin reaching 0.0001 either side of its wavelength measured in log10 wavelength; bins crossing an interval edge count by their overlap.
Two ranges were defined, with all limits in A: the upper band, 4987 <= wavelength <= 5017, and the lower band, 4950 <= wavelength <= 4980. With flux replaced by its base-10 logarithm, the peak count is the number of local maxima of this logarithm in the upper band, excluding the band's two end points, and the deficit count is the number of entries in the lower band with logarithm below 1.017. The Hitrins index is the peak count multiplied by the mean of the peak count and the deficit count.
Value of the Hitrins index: 15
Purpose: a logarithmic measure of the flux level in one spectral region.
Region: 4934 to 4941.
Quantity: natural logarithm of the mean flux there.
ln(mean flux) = 2.35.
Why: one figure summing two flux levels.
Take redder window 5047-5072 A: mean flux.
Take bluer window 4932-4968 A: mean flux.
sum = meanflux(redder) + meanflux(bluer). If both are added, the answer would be 20.7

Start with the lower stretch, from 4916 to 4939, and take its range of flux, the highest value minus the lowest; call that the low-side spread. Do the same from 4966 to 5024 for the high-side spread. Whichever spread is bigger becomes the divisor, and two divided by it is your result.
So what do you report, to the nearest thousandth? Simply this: 0.800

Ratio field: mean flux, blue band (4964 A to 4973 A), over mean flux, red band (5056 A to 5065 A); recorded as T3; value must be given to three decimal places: 0.959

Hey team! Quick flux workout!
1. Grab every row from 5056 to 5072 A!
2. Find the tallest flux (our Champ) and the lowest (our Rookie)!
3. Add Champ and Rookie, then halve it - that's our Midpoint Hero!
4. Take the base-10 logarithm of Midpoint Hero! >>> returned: 1.02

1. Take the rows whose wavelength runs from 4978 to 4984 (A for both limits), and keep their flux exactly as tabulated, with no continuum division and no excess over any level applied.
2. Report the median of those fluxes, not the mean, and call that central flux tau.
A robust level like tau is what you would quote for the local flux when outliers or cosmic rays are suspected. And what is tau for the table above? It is 9.7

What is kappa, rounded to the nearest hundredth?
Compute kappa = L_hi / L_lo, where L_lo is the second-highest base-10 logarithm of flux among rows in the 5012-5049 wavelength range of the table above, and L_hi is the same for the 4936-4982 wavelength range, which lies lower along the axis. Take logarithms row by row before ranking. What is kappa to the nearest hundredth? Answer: 1.02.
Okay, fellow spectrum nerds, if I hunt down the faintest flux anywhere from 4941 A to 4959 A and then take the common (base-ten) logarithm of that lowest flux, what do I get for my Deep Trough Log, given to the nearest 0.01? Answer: 0.85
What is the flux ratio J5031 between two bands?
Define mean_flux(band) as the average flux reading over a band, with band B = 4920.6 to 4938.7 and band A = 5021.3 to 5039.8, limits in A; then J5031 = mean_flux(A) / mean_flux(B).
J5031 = 1.02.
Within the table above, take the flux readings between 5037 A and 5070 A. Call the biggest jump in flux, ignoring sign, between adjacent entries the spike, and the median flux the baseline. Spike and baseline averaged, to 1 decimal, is 6.1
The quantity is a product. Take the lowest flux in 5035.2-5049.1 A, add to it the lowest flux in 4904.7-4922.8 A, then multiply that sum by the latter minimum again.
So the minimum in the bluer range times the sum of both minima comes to 137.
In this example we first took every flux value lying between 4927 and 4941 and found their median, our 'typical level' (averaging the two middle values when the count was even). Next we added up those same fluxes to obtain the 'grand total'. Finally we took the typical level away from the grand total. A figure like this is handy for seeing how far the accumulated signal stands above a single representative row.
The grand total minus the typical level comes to 51.8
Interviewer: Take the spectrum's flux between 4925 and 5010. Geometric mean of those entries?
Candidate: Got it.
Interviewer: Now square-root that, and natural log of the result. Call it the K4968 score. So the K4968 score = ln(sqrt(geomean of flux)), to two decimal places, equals 1.15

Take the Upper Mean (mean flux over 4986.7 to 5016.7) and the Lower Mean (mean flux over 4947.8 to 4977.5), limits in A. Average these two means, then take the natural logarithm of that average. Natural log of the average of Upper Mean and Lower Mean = 2.29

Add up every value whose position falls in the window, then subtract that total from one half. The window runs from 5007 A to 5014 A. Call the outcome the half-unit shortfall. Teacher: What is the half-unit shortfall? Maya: -28.0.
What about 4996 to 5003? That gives -28.6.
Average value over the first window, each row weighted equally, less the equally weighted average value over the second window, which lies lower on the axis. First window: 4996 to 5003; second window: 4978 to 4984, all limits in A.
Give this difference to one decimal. 0.1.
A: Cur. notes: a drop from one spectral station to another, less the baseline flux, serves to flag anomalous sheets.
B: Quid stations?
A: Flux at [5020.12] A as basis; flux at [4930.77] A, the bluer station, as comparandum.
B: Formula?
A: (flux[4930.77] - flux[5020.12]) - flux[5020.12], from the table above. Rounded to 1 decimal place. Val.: -10.7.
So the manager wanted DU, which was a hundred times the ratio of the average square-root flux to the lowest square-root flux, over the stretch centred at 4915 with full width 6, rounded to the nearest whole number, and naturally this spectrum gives 103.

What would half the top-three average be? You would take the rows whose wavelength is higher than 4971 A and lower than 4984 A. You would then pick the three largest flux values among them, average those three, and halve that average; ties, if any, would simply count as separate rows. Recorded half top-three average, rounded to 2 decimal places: 5.01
